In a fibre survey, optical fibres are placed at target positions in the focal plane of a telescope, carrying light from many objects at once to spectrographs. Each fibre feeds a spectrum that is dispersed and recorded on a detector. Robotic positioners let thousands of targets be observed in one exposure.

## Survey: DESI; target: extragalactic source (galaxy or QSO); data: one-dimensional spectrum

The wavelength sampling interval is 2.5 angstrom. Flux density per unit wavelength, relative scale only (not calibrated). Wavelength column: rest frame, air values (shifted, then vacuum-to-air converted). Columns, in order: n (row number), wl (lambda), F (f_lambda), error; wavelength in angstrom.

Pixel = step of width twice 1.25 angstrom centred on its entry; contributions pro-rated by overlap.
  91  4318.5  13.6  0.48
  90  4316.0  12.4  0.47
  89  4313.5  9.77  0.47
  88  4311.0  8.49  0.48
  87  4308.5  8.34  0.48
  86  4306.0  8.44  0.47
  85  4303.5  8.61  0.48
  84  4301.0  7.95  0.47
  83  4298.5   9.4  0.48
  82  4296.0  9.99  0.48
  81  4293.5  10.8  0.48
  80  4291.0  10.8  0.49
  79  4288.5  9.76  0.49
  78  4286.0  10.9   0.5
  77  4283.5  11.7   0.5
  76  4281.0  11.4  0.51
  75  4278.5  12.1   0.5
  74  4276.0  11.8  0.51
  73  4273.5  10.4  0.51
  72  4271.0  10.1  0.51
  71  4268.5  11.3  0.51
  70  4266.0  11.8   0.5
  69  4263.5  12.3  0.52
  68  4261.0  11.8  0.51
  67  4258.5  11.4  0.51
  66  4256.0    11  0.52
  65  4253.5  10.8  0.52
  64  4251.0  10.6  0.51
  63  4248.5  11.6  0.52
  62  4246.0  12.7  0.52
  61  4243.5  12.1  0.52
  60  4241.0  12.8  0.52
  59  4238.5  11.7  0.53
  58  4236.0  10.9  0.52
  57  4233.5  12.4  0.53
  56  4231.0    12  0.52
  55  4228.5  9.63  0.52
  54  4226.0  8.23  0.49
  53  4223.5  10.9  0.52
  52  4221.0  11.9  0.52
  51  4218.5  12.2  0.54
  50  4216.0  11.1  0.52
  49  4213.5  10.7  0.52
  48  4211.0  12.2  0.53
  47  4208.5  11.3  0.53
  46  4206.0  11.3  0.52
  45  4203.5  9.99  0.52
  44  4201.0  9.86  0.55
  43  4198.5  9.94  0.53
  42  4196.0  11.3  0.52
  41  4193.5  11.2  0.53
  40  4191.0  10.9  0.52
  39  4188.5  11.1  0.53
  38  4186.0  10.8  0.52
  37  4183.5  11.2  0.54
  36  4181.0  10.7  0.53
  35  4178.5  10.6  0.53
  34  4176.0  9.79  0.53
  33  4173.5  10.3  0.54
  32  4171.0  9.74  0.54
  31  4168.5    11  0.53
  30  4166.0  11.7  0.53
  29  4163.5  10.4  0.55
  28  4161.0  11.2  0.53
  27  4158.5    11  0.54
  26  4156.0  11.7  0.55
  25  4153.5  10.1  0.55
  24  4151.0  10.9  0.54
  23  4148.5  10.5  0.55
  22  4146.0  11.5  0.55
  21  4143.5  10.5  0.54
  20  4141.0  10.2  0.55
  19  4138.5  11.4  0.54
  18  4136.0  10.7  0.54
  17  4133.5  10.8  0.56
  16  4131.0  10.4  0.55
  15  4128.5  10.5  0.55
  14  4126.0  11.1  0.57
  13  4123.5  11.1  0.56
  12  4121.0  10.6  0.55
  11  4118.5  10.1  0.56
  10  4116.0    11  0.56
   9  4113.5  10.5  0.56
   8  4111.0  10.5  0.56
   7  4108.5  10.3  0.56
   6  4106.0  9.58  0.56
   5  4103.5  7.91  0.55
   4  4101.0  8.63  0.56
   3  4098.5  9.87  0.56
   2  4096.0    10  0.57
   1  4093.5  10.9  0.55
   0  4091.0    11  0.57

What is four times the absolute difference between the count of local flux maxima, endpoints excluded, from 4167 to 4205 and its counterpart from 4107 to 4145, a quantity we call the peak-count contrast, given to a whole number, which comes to 4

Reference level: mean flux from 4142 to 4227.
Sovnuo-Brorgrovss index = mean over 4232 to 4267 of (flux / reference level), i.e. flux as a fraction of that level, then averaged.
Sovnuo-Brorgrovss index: 1.082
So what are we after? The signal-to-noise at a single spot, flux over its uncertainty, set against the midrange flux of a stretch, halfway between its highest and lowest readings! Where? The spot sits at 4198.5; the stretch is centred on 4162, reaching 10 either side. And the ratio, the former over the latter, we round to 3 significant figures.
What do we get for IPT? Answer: 1.75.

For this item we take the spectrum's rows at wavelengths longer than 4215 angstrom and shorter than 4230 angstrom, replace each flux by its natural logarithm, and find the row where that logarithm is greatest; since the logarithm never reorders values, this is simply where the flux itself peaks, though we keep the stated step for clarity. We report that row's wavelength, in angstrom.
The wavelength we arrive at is 4218.5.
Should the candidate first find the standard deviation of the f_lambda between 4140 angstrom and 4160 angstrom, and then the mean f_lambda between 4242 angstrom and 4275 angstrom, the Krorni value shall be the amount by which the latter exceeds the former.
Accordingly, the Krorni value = 10.8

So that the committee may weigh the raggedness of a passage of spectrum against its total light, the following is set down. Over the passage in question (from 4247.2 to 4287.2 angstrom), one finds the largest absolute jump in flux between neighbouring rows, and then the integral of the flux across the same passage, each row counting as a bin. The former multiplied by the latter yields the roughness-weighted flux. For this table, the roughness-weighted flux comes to 634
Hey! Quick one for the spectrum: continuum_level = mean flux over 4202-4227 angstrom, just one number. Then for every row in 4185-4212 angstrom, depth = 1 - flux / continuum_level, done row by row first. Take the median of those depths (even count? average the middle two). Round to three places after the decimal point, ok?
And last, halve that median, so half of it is -0.005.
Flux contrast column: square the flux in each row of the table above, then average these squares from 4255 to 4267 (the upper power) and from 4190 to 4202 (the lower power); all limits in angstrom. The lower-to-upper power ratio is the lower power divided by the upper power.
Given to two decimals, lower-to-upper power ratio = 0.83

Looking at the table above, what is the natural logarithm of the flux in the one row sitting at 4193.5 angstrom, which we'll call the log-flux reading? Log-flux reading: 2.42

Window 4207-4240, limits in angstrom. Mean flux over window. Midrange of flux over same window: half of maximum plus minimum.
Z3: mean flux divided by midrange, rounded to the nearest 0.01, 1.08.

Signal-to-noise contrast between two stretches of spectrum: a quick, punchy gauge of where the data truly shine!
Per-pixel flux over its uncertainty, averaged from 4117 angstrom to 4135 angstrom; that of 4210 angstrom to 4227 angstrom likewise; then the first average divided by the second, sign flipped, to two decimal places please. -0.90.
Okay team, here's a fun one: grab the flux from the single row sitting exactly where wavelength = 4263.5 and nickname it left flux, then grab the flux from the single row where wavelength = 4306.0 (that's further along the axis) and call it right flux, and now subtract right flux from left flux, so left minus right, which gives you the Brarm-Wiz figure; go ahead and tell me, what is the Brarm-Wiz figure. 3.9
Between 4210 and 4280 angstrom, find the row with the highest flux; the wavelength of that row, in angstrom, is 4241.0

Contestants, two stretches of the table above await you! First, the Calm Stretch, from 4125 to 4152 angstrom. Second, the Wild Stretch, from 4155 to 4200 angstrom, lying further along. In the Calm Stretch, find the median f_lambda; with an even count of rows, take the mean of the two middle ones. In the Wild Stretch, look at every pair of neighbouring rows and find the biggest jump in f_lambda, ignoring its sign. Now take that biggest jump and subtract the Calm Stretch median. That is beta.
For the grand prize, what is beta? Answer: -9.3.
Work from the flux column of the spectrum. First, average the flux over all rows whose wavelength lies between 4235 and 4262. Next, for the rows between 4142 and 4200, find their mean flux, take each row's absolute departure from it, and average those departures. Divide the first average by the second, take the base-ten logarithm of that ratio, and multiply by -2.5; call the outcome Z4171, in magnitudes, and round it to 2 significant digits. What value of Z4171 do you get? -3.5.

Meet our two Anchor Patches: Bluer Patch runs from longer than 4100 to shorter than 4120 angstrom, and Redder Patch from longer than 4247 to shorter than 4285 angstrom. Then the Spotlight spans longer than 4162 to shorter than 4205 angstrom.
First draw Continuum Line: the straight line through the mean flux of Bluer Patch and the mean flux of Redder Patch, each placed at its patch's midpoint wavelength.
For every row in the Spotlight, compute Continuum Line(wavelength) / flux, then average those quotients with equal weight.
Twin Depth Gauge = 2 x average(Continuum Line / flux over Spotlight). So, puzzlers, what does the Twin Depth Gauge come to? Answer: 1.99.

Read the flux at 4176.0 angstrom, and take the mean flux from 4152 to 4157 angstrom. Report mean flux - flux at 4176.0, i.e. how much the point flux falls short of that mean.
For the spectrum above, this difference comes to 1.1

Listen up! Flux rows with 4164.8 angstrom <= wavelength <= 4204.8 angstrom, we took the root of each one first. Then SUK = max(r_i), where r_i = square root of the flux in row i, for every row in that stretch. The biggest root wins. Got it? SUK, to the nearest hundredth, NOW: 3.42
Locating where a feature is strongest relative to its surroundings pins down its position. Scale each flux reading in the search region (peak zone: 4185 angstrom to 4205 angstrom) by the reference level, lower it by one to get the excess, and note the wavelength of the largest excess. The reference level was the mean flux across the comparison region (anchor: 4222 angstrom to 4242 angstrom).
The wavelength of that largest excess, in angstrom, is 4196.0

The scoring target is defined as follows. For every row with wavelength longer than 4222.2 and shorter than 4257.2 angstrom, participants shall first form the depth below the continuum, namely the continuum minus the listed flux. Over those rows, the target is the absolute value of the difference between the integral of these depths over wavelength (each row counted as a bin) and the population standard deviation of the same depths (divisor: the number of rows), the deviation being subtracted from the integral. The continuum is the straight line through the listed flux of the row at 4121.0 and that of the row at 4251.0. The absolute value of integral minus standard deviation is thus 24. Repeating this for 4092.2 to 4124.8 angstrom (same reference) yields 16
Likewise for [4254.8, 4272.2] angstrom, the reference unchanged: 14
